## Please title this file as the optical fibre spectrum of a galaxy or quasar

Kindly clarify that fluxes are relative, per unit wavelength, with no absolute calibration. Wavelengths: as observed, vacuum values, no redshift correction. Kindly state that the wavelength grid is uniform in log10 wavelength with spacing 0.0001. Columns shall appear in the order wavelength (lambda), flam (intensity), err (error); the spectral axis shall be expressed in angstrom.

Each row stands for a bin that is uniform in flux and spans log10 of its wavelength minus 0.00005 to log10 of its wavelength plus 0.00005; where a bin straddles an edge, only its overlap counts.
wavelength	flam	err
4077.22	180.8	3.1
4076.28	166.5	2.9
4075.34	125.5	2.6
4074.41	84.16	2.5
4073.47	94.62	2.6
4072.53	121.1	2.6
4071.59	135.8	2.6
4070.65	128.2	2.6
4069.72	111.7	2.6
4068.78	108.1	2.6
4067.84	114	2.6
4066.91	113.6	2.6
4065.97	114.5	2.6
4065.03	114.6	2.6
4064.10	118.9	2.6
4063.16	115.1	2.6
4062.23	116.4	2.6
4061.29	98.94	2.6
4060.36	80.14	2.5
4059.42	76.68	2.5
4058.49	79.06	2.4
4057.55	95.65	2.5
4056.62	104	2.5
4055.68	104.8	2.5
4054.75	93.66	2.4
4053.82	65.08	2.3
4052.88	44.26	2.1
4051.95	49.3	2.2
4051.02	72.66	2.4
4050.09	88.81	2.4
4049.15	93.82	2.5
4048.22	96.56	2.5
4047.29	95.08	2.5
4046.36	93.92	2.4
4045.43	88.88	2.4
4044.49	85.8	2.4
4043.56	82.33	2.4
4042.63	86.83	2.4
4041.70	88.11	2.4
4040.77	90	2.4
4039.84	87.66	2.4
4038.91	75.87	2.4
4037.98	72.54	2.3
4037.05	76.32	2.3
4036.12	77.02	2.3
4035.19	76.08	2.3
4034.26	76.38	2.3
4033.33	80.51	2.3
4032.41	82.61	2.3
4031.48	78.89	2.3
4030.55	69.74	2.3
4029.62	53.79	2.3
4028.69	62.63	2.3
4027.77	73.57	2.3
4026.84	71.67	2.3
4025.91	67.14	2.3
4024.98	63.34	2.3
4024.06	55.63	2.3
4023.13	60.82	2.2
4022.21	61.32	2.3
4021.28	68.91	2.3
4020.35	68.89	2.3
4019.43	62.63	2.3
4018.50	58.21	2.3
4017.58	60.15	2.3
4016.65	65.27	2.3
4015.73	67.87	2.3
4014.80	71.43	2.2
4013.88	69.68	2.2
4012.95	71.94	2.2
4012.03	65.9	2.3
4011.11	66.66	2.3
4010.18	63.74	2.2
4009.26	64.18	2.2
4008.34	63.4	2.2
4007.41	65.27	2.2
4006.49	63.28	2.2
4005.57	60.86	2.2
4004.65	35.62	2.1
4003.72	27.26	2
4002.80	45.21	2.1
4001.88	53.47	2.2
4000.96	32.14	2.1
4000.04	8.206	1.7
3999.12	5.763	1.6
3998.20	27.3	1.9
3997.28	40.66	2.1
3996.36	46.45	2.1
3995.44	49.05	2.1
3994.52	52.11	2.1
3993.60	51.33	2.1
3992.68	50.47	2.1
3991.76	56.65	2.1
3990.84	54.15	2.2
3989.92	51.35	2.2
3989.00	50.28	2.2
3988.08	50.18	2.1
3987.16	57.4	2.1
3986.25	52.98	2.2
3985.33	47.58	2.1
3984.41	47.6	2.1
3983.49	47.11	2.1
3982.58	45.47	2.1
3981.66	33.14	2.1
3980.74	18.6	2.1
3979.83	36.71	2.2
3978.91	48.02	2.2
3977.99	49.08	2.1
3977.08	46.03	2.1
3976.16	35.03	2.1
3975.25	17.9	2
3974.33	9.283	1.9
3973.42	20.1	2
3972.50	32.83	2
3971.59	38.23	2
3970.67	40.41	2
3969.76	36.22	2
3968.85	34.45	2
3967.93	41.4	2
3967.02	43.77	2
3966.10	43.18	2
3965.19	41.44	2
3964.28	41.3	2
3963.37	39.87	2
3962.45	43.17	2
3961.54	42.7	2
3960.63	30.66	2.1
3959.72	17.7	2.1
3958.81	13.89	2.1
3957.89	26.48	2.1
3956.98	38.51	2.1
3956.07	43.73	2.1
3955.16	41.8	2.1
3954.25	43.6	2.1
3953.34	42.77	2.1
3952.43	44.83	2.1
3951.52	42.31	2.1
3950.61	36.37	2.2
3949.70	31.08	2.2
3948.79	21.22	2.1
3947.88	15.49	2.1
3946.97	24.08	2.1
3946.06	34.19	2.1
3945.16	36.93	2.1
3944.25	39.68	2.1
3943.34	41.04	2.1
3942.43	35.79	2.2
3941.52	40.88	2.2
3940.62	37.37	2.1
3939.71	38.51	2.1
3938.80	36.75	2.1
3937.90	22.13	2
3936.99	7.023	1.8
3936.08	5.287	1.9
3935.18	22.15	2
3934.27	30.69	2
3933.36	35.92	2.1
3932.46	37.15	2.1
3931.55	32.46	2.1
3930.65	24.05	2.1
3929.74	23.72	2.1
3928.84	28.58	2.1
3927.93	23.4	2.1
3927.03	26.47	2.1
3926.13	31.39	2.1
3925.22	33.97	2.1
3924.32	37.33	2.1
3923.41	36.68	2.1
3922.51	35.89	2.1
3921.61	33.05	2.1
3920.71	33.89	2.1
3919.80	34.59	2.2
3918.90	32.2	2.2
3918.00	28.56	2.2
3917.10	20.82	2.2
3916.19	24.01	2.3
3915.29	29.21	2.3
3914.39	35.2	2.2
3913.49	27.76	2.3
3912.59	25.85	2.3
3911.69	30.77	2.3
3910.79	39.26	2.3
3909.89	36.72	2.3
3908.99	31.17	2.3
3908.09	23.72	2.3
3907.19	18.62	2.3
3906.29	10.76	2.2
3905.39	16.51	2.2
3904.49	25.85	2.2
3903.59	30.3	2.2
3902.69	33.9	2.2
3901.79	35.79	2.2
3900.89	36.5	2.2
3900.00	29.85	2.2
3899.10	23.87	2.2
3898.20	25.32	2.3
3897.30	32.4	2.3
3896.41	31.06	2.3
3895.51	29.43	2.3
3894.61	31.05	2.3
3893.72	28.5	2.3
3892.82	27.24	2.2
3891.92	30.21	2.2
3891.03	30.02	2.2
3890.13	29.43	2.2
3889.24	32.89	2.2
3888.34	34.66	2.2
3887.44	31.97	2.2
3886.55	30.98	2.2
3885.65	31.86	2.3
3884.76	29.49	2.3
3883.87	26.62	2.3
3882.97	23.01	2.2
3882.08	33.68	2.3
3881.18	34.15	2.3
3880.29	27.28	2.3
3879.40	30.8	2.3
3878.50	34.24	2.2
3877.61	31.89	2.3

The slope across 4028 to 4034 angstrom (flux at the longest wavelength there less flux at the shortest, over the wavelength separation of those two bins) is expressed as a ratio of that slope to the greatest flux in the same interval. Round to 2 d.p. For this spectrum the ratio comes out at 0.05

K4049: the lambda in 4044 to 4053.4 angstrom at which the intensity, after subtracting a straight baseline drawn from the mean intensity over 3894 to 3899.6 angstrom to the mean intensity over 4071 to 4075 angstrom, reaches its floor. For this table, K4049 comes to 4052.88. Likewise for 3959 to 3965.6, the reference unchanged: 3959.72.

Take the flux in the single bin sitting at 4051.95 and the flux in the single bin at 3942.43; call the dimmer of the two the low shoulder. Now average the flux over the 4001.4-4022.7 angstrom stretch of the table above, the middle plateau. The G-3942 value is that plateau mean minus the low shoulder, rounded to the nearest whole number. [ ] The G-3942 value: 25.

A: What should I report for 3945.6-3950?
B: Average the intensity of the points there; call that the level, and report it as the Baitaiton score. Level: 25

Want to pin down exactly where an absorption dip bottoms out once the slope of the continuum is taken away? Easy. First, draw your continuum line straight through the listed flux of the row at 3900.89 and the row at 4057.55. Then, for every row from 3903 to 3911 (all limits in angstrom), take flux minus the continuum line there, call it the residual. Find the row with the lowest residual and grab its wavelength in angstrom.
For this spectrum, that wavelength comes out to 3906.29 angstrom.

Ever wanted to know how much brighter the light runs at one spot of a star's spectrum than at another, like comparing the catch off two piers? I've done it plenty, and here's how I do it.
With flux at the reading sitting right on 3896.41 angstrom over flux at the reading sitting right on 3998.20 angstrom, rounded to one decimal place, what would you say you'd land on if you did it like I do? 1.1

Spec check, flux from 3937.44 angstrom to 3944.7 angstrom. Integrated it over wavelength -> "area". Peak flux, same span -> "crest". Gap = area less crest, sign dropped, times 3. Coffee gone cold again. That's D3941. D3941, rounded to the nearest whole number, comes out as 672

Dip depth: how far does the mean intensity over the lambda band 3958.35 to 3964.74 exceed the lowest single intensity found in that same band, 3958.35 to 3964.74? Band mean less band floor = 19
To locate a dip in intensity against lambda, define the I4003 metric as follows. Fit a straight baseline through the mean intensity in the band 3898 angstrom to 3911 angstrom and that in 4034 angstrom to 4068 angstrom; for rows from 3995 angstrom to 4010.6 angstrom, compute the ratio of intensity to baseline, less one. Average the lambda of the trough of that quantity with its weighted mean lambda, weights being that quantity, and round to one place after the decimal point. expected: 4000.1 angstrom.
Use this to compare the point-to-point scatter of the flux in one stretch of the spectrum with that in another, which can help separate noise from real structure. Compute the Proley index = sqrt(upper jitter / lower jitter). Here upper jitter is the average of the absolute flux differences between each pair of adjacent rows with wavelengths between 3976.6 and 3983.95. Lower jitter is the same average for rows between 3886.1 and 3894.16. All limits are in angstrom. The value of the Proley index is 2.3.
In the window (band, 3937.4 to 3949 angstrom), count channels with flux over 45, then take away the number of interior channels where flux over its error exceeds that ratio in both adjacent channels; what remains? -3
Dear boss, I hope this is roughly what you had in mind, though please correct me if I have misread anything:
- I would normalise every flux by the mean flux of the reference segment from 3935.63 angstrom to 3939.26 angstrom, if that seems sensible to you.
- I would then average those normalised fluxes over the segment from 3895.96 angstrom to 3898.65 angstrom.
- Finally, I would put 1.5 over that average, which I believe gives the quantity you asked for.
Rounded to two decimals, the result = 0.90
